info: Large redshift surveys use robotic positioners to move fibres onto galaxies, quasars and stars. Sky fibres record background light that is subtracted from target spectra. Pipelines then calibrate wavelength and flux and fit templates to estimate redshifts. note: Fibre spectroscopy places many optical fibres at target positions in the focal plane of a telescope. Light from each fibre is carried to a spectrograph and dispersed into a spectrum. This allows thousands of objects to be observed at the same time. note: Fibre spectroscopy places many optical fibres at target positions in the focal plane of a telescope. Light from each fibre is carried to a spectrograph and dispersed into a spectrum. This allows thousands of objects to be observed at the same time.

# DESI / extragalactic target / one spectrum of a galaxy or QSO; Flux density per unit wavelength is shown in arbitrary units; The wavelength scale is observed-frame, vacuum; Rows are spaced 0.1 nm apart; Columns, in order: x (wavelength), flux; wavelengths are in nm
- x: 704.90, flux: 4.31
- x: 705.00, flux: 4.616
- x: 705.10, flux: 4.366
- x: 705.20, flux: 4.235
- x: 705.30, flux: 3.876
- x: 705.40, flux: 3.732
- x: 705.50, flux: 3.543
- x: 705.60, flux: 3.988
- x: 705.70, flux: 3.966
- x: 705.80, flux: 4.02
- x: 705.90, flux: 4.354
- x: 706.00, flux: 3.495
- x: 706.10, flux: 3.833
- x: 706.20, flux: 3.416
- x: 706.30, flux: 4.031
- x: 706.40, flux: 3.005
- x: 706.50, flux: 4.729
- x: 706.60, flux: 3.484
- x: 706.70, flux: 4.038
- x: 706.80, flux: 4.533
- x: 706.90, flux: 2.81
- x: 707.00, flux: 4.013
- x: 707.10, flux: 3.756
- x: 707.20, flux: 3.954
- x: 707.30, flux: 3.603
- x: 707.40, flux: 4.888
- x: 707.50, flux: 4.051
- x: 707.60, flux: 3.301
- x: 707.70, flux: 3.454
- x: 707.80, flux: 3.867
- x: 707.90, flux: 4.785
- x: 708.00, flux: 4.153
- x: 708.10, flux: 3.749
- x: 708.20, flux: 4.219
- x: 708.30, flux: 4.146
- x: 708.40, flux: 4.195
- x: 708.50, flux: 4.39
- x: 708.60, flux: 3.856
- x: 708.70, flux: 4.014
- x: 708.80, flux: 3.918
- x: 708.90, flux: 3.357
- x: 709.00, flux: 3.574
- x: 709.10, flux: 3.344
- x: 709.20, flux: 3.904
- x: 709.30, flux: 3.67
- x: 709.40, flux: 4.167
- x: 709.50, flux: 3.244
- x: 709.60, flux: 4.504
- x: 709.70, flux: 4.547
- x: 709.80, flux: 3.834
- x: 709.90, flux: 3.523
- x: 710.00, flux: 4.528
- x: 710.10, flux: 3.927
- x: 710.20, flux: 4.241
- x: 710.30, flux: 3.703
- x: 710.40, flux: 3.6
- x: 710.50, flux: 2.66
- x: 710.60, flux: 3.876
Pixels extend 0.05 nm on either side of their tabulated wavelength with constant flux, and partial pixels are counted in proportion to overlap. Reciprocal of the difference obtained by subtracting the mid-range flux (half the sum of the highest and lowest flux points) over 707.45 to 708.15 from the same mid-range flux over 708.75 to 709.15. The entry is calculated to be -2.4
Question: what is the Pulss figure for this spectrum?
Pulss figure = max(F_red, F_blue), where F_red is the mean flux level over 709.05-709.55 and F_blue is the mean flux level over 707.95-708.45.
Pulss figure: 4.09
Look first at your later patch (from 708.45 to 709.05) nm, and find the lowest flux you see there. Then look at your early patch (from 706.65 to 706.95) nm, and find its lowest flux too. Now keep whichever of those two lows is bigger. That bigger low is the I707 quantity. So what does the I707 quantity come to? 3.4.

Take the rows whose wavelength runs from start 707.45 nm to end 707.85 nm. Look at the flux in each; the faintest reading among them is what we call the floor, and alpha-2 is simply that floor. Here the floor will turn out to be 3.301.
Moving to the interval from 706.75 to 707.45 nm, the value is 2.81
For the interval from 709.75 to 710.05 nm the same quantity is 3.523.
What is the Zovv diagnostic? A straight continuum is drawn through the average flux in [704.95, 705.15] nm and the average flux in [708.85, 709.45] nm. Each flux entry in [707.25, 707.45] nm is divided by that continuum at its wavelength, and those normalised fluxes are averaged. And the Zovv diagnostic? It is 1.05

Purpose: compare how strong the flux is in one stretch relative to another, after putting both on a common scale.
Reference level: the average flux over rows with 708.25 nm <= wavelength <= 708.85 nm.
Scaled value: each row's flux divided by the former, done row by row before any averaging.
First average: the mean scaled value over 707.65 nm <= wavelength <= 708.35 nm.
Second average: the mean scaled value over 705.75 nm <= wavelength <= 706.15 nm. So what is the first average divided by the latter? 1.03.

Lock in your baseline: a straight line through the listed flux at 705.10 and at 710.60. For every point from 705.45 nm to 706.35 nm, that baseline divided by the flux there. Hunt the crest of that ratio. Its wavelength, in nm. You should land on 706.20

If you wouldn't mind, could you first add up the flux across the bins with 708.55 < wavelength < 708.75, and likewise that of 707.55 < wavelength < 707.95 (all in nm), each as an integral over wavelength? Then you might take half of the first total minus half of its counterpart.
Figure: -0.38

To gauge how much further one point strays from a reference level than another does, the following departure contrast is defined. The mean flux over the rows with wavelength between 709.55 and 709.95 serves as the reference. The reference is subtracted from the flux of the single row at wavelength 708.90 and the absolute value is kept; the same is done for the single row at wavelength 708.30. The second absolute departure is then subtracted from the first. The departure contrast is 0.70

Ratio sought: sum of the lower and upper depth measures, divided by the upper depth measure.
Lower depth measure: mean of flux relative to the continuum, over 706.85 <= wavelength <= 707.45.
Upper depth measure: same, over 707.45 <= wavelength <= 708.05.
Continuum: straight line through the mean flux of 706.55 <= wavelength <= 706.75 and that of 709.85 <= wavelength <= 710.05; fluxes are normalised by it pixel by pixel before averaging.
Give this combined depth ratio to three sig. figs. 1.99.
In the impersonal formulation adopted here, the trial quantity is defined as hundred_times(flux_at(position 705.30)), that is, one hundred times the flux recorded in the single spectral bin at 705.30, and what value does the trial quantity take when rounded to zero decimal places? 388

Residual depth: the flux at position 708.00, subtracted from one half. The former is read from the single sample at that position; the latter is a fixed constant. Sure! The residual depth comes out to -3.7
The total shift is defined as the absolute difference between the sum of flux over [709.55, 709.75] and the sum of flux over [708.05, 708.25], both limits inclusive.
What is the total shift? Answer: 1.1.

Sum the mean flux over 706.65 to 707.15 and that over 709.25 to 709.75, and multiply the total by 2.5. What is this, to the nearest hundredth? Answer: 19.64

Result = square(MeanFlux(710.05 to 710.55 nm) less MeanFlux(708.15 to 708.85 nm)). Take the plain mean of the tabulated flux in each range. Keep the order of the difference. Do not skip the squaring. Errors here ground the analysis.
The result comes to 0.23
